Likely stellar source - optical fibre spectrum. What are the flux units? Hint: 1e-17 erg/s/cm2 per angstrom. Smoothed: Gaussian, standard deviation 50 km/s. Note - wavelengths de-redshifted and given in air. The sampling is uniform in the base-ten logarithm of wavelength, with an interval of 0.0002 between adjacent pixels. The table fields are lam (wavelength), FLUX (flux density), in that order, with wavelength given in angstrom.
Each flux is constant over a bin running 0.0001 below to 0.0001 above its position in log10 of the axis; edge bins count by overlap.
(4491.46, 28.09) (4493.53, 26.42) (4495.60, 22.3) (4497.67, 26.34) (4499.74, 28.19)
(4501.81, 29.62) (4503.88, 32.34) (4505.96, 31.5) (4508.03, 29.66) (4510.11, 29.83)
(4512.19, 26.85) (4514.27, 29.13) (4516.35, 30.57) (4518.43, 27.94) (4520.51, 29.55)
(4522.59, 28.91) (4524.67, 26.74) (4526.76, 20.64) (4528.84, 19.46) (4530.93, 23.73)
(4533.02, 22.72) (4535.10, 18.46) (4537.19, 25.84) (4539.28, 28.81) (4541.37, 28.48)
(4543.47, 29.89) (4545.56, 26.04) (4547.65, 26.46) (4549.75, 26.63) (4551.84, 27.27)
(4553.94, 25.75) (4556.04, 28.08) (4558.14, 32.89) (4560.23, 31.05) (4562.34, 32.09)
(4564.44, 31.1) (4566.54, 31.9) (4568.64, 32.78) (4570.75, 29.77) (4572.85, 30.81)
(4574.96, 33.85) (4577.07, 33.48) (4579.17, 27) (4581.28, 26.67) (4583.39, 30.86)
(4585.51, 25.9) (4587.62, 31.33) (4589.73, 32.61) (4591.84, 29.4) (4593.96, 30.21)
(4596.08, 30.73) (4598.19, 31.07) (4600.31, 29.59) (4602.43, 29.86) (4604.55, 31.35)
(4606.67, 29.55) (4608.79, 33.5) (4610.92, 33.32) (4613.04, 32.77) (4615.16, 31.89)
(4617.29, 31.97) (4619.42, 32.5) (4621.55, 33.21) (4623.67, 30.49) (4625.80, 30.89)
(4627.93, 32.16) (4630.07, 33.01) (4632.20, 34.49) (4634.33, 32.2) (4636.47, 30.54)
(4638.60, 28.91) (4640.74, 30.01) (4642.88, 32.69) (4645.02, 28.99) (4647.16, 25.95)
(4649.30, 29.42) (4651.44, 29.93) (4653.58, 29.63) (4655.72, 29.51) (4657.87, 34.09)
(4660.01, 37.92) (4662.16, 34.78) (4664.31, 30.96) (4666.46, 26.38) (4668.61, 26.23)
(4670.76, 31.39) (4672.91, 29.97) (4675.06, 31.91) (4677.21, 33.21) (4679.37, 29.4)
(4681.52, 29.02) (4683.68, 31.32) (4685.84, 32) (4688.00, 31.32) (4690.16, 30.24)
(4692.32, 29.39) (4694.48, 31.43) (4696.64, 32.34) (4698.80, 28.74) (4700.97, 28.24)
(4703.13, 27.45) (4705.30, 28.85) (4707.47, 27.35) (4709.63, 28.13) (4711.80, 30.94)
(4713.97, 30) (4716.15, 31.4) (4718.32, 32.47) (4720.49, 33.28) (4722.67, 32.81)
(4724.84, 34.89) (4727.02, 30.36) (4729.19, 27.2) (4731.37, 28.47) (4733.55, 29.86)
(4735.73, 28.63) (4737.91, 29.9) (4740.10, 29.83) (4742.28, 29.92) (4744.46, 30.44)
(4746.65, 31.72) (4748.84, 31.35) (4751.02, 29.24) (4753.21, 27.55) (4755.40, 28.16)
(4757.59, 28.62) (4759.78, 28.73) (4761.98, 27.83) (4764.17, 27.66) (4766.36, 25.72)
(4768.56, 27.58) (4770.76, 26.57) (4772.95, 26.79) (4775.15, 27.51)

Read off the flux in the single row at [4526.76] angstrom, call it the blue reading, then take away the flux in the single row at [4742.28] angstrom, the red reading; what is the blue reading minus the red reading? -9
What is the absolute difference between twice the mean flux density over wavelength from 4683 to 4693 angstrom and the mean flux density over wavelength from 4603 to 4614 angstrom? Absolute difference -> 30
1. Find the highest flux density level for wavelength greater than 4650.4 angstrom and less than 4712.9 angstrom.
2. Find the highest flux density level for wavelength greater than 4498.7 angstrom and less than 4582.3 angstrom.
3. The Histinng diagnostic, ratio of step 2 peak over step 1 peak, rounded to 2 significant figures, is 0.89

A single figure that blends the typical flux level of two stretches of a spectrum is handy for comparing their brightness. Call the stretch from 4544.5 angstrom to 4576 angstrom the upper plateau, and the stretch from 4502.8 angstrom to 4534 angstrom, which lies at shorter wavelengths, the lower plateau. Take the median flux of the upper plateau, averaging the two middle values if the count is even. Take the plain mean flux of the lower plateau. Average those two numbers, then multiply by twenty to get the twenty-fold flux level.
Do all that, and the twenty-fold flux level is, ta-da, 581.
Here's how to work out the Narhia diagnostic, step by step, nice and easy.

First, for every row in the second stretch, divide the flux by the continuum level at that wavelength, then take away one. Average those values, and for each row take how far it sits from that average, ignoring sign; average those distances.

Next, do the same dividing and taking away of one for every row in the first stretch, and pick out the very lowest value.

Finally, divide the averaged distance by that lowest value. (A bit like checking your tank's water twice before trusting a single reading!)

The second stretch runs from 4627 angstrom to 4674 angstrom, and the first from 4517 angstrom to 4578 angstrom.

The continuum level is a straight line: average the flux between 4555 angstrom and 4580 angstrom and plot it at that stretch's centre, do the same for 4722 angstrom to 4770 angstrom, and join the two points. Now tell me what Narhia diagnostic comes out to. -0.18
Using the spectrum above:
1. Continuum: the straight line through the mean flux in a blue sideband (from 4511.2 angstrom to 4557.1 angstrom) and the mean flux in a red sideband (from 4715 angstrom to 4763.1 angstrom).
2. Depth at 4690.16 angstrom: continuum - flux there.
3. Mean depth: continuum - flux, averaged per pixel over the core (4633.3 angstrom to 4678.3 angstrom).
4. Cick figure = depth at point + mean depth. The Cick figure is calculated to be -3.2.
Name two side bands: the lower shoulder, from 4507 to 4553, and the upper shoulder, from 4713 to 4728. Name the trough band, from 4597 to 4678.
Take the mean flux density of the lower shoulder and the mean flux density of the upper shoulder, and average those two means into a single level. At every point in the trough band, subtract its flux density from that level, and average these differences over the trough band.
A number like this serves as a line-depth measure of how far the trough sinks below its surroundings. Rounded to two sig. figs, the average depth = -1.9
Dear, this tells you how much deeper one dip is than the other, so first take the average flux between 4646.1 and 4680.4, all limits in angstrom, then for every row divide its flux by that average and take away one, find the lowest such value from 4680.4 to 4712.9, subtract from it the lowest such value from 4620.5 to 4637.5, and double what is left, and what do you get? -0.20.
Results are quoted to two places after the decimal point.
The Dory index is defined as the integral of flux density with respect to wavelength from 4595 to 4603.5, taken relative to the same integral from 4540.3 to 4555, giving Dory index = 0.64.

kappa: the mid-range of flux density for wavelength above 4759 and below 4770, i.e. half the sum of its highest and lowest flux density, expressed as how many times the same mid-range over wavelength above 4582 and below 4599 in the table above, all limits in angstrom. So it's 0.931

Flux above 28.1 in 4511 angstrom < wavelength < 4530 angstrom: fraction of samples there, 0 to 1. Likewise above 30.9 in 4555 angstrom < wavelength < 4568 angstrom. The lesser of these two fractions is 0.44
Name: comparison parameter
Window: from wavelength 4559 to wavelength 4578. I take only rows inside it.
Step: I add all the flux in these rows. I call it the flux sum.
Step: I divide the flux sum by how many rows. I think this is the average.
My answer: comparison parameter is 31.9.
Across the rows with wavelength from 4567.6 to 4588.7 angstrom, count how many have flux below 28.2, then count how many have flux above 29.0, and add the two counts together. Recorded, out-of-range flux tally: 10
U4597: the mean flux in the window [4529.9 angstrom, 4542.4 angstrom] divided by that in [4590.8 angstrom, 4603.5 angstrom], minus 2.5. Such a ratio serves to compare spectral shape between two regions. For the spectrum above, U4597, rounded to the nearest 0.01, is -1.68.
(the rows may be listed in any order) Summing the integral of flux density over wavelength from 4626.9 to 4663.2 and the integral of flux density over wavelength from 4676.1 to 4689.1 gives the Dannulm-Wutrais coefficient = 1544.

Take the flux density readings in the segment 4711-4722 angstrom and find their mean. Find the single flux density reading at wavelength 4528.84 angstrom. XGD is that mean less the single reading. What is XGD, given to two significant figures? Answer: 12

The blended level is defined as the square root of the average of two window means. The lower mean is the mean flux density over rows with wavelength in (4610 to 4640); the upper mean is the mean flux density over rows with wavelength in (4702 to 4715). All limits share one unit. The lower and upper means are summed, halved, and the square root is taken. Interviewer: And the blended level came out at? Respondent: 5.51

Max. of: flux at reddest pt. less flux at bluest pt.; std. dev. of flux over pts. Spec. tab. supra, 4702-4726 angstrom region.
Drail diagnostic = 7.4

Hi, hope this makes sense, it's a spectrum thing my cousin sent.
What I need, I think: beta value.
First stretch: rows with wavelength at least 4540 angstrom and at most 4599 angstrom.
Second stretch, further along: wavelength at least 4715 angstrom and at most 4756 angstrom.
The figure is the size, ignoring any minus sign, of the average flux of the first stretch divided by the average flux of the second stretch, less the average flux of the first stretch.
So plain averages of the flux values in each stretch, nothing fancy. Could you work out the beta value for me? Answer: 28.8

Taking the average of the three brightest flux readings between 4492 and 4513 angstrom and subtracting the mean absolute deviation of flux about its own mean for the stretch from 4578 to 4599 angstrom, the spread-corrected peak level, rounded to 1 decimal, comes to 29.4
